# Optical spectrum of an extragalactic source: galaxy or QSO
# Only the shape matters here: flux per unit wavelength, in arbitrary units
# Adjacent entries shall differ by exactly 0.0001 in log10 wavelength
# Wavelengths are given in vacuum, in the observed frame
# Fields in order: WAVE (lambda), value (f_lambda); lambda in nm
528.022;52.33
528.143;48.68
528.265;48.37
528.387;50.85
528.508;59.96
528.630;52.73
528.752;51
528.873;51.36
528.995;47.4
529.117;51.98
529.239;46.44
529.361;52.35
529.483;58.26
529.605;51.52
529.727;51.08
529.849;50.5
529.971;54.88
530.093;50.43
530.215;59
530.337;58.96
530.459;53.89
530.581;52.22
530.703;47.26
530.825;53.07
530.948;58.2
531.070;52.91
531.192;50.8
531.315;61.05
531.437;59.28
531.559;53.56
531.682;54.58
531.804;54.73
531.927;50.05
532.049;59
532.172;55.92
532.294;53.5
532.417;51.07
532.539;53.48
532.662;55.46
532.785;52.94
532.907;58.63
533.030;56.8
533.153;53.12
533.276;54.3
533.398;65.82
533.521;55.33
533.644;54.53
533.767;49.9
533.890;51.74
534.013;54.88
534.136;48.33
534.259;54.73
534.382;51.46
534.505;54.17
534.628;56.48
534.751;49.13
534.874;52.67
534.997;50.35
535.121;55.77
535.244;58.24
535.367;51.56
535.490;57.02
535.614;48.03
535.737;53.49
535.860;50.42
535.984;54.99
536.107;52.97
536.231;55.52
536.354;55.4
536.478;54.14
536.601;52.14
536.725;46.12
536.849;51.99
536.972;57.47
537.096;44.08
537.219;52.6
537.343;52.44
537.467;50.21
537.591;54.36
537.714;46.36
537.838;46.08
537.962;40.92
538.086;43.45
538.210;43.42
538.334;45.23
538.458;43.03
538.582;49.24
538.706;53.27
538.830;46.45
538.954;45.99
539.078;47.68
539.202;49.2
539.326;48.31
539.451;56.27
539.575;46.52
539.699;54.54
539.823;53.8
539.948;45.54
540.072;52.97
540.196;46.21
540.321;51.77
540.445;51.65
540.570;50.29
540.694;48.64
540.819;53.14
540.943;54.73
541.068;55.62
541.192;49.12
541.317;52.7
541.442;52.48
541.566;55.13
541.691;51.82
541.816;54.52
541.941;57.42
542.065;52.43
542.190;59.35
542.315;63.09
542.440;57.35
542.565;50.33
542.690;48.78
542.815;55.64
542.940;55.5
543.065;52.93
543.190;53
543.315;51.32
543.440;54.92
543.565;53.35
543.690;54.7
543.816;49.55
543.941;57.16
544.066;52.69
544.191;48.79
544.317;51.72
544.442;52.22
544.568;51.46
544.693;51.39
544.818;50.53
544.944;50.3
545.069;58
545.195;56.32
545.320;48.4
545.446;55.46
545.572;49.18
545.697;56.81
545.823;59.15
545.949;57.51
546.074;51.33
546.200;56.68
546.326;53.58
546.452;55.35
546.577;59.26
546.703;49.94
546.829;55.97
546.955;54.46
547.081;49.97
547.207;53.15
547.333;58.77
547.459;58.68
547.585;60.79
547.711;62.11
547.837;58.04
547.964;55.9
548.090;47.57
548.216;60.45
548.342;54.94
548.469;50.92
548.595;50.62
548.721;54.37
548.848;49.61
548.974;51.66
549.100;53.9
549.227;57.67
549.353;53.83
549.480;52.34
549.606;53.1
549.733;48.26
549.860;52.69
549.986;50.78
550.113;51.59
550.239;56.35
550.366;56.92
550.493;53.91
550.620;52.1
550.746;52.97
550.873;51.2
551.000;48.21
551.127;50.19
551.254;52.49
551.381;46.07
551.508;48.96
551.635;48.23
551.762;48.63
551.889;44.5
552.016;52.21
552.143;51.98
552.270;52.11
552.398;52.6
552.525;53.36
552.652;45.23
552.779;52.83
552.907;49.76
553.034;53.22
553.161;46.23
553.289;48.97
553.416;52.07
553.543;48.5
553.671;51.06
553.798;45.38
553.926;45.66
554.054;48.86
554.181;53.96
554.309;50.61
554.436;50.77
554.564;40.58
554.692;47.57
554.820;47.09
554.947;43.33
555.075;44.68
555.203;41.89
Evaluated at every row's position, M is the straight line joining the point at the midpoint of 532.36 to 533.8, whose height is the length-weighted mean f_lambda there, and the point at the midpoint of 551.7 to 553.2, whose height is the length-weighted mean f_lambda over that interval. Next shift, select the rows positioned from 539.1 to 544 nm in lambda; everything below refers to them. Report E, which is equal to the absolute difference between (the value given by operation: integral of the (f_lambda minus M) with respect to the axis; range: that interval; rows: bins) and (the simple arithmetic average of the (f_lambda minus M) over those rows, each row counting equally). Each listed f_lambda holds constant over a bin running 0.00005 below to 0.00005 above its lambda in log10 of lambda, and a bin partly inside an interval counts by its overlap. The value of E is 1.0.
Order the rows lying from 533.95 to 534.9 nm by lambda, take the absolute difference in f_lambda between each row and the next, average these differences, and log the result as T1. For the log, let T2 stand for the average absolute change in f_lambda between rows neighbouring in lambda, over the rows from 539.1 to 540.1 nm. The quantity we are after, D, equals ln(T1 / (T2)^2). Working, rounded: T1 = 4.6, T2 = 6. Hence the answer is -2.1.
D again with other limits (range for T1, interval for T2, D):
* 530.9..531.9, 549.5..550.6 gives -0.8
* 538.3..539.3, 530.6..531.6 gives -2.1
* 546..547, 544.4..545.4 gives -0.5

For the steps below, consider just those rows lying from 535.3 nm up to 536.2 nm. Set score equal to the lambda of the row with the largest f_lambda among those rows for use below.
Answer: 535.490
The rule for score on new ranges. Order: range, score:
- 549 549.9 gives 549.227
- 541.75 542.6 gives 542.315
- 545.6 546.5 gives 545.823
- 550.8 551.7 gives 551.254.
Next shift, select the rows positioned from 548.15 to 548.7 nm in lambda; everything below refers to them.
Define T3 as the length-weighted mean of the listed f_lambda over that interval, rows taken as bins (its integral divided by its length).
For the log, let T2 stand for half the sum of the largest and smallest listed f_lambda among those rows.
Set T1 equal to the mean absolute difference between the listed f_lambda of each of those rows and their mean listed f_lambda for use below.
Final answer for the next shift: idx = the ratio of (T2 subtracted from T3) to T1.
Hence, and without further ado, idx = -0.4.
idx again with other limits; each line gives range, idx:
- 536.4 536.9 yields 0.4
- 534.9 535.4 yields -0.1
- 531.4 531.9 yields -0.8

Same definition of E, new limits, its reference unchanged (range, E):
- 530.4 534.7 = 3.3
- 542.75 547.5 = 6.1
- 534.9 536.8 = 1.3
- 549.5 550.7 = 0.4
